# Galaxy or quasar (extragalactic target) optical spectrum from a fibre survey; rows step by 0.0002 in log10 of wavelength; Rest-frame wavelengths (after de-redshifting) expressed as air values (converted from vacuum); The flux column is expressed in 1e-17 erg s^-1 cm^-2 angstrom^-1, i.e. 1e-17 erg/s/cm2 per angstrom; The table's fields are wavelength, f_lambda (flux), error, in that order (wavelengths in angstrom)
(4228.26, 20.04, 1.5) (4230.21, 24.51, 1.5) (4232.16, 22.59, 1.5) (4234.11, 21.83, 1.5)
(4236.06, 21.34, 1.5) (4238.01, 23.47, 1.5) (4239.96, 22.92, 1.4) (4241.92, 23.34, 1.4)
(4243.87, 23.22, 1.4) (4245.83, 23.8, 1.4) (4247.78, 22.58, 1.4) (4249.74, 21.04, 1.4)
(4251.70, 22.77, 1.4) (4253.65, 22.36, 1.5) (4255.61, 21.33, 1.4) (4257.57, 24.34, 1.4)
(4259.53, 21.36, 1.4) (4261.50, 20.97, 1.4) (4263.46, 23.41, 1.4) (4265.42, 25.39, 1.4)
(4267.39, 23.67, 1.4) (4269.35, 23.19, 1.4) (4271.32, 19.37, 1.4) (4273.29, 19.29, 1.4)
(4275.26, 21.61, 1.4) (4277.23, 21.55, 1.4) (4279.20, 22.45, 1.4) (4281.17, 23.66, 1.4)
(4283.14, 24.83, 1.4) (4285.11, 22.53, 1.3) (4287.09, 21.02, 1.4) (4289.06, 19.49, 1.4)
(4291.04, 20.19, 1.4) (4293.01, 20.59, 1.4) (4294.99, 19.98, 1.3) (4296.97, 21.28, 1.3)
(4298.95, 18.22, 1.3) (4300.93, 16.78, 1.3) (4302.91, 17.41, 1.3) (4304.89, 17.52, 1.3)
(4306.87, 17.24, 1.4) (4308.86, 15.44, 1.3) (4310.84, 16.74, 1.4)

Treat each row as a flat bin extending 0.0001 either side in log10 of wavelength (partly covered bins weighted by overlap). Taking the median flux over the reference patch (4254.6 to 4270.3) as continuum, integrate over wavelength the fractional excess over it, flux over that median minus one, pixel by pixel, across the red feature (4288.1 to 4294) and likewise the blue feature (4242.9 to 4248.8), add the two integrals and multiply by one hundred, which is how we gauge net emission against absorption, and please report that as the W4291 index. -84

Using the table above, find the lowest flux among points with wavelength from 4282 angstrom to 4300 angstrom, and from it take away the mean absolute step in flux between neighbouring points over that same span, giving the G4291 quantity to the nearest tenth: 16.8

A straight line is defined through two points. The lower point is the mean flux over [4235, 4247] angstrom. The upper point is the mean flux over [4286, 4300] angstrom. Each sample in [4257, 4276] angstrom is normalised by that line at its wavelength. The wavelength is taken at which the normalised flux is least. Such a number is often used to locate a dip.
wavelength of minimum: 4271.32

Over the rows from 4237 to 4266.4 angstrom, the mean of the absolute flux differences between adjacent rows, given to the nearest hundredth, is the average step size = 1.31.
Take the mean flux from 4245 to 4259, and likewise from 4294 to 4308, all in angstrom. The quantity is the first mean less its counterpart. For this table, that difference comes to 4.3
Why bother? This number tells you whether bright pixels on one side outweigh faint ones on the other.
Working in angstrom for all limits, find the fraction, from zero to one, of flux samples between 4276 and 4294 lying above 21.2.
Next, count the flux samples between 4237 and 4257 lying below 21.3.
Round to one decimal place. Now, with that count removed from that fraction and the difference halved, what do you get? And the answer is -0.2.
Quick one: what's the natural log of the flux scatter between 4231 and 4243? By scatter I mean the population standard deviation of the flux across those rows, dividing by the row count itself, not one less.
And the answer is -0.26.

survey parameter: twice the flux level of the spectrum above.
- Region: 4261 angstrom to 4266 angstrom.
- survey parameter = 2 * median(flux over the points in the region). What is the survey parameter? 46.8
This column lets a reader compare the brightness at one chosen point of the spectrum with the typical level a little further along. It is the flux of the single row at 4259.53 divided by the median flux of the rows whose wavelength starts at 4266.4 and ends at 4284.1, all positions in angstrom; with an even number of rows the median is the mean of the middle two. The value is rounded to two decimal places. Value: 0.95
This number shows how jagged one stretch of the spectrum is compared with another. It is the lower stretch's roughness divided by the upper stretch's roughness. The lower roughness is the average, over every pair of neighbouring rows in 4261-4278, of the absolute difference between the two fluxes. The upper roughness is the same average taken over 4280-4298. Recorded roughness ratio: 1.4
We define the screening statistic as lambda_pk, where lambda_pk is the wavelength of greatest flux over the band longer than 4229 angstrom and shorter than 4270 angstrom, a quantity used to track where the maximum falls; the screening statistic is 4265.42 angstrom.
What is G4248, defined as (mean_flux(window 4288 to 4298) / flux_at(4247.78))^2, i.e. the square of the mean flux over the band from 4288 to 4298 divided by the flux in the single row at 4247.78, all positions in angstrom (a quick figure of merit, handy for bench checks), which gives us 0.81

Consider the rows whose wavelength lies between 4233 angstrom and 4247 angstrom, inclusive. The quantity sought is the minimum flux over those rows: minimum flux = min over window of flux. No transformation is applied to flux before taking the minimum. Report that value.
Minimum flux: 21.34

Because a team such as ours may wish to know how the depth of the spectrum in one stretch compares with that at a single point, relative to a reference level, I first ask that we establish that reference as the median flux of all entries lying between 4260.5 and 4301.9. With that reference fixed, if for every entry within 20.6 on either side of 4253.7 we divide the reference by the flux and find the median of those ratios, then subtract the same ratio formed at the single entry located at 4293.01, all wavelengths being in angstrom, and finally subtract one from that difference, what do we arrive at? -1.10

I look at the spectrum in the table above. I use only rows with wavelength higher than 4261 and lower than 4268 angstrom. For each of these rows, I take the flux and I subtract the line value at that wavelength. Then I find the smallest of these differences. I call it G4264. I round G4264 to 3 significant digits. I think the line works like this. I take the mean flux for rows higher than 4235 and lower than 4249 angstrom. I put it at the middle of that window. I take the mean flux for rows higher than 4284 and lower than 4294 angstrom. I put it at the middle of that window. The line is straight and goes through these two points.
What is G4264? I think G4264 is -1.07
